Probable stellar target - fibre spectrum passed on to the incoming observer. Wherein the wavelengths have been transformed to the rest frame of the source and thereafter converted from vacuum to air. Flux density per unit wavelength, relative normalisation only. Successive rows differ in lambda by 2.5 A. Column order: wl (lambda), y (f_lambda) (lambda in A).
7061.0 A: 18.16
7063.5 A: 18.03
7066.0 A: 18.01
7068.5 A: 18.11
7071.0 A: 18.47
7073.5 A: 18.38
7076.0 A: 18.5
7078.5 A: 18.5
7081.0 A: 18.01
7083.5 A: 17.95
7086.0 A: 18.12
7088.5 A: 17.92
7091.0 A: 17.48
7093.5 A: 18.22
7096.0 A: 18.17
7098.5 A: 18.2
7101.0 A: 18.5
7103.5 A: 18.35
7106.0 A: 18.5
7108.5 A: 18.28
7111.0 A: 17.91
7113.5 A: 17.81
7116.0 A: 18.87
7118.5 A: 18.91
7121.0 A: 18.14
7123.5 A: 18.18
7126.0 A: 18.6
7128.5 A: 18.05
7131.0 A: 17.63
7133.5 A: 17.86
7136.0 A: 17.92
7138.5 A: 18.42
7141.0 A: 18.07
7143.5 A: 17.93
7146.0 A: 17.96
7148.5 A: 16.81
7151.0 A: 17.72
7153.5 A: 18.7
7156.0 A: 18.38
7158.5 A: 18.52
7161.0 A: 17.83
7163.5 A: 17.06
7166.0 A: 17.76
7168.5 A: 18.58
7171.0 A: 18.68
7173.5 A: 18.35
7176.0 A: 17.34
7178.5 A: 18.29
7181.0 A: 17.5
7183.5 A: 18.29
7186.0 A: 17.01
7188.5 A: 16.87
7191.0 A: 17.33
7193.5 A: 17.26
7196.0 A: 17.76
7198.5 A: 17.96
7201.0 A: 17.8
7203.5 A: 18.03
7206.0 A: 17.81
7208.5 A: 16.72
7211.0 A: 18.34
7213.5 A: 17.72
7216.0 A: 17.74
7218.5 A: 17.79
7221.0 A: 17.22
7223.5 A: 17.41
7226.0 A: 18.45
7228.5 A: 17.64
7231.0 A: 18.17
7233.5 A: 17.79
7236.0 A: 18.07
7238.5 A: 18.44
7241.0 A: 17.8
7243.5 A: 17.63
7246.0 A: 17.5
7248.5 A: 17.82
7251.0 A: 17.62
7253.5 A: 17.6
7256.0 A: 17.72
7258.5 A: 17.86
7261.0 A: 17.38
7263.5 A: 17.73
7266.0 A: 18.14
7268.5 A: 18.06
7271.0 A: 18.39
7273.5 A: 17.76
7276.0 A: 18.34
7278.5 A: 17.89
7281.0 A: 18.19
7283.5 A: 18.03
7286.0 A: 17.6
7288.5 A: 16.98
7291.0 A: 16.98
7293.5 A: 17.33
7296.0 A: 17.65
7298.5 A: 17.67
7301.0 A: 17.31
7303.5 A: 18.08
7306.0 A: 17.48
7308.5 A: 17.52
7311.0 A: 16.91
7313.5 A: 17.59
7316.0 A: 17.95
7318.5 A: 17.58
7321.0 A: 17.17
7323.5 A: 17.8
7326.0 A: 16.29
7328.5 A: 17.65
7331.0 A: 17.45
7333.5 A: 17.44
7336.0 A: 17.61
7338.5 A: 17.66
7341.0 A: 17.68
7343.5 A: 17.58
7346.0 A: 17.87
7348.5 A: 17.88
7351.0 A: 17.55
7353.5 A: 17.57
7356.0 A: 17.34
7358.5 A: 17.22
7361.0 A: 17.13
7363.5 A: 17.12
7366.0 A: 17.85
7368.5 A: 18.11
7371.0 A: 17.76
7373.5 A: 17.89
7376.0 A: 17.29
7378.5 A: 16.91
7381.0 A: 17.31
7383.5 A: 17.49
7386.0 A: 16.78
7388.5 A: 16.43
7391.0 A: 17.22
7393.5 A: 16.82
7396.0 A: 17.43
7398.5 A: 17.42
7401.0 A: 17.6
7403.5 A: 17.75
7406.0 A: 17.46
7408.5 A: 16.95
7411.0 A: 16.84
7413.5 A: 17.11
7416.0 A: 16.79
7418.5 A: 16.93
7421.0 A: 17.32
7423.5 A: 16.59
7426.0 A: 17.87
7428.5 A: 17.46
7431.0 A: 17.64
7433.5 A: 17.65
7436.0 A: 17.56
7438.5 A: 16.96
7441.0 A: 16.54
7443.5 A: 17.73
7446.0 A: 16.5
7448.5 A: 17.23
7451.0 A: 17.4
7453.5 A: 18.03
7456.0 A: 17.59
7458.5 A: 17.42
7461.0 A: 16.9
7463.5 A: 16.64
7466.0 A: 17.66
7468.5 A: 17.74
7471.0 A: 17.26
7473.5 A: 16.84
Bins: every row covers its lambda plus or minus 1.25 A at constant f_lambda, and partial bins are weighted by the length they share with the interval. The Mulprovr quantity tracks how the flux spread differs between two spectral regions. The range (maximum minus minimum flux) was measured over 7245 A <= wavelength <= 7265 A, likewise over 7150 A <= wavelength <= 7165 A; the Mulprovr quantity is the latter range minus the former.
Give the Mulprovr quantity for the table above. 1.2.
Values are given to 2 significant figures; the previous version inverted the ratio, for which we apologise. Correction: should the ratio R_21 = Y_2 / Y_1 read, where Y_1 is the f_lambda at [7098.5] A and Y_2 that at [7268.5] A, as 0.99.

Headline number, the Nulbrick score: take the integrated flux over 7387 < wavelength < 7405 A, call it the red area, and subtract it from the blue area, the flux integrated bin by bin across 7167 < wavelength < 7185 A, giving 16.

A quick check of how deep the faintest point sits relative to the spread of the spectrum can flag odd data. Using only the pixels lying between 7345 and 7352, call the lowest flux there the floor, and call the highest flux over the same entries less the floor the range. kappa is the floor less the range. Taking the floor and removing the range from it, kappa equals 17.2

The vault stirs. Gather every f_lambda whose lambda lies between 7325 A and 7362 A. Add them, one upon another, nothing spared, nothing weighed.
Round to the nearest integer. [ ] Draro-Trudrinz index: 262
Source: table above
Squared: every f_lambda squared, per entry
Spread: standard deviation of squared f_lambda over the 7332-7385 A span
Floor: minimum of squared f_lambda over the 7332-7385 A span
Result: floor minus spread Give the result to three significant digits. 275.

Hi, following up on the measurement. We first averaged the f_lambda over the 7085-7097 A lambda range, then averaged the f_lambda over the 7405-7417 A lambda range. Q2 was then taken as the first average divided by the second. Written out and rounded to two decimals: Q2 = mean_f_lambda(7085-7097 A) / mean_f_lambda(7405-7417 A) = 1.06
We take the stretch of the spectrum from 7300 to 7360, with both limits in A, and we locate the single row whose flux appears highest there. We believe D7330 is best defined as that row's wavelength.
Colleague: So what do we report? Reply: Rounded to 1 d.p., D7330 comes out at 7303.5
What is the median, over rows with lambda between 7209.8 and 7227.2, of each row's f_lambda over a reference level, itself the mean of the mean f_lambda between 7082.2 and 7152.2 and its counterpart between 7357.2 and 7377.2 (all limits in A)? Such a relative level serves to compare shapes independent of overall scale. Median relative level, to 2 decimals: 1.00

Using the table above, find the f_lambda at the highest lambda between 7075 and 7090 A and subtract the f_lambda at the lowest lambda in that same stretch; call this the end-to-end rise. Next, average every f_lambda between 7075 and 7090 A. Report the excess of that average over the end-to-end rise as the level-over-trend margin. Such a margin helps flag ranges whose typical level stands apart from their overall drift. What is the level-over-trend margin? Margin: 18.7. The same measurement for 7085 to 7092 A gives 18.5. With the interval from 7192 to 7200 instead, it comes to 17.0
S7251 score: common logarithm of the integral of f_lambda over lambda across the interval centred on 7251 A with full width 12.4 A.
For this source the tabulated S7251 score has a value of 2.34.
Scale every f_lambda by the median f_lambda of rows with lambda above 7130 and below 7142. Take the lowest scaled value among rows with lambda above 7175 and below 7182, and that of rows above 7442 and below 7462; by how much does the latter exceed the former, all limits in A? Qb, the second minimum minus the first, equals -0.047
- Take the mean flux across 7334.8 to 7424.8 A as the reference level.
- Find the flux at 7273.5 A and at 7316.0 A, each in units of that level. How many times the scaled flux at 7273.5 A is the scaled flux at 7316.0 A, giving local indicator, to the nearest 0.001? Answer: 1.011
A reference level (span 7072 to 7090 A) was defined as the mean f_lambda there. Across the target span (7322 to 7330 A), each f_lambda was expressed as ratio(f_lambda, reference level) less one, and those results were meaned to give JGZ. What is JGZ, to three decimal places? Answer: -0.052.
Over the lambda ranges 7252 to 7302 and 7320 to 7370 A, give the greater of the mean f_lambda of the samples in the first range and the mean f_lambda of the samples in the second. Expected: 17.7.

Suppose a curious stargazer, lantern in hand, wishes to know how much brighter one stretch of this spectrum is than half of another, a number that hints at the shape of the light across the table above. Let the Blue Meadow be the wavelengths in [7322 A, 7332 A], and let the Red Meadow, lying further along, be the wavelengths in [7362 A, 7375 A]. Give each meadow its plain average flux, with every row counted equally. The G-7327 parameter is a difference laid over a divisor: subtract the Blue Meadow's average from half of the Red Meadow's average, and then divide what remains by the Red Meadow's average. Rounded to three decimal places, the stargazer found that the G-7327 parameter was -0.475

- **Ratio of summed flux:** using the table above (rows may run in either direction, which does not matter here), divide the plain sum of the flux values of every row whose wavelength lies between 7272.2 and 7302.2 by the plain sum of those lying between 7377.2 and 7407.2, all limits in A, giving 1.02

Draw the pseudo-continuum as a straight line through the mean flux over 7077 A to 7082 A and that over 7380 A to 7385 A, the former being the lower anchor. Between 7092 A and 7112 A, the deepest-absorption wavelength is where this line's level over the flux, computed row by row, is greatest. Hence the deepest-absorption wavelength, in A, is 7111.0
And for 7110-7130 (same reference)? 7113.5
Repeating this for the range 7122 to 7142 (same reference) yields 7131.0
